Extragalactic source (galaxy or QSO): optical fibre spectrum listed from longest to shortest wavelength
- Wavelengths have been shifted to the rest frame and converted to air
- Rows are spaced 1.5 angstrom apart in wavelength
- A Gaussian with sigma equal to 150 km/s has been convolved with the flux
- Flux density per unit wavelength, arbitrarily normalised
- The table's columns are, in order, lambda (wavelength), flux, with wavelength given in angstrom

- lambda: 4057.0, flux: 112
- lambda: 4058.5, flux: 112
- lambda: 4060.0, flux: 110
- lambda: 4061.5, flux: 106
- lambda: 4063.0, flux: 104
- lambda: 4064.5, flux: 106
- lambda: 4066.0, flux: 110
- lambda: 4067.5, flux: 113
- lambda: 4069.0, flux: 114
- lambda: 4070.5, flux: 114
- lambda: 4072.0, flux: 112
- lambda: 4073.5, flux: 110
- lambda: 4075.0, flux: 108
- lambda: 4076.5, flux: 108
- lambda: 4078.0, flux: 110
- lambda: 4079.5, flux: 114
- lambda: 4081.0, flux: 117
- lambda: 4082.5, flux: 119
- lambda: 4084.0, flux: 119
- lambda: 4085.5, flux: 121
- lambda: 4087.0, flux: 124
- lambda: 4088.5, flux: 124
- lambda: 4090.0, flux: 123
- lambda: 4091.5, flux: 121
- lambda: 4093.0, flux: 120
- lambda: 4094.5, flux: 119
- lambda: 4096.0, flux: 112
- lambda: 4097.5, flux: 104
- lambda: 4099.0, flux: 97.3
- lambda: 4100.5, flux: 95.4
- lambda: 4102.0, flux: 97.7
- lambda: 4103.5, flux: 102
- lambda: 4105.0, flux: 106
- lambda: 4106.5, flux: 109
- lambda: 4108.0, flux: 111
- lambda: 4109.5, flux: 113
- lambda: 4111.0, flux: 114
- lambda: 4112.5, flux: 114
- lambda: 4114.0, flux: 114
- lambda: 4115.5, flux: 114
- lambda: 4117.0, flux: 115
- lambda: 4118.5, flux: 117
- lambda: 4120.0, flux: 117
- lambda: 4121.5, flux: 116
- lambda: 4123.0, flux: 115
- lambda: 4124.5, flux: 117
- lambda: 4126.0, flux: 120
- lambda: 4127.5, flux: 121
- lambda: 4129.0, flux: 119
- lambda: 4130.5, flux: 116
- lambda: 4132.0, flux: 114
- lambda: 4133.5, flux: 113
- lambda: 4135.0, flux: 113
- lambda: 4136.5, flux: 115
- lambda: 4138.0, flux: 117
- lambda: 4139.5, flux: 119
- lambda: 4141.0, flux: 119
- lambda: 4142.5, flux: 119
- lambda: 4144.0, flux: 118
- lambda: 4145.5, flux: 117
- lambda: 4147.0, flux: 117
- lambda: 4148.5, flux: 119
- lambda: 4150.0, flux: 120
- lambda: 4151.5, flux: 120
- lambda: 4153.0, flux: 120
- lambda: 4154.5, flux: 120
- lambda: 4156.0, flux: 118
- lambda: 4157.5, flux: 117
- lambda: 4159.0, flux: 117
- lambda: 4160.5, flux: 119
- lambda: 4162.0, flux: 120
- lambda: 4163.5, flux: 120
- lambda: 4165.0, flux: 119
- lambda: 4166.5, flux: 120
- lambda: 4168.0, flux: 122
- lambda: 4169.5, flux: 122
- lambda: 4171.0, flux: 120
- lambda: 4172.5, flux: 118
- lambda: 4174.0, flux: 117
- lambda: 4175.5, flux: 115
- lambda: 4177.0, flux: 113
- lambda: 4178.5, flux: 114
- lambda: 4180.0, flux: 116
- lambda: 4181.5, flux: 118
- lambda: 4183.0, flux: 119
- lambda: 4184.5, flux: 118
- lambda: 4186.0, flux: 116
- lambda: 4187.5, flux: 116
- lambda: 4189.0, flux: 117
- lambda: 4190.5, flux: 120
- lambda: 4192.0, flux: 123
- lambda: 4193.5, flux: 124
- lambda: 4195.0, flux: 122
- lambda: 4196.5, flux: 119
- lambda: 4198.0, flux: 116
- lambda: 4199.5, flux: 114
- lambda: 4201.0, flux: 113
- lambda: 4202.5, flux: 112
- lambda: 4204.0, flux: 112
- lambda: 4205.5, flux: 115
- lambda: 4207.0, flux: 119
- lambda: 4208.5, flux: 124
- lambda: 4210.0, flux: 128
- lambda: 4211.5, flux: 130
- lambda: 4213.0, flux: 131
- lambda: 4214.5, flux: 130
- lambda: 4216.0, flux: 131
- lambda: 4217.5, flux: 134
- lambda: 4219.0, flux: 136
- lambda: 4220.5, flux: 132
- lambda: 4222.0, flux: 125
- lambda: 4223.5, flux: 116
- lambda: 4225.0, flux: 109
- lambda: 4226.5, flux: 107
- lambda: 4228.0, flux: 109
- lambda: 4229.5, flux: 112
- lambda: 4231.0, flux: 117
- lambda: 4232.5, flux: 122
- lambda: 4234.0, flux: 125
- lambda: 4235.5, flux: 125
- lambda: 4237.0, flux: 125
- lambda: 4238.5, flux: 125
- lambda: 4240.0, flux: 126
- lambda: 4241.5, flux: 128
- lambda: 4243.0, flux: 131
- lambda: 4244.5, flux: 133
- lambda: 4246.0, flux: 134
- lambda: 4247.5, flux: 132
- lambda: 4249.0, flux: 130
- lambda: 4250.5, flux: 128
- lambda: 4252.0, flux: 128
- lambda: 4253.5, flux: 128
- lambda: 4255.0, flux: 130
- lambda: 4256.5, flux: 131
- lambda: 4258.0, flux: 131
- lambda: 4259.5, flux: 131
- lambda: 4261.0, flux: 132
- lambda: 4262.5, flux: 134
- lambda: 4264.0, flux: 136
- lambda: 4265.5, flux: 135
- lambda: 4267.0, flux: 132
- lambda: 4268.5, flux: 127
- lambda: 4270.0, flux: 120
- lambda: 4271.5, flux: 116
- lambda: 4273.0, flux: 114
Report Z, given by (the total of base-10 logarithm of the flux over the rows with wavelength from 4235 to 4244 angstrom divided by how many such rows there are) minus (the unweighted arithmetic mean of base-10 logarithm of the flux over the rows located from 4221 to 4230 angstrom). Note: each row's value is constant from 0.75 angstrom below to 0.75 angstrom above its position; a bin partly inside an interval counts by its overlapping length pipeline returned 0.05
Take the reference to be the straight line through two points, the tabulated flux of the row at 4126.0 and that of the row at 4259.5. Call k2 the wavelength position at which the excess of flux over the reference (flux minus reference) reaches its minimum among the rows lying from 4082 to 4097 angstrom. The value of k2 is 4096.0 angstrom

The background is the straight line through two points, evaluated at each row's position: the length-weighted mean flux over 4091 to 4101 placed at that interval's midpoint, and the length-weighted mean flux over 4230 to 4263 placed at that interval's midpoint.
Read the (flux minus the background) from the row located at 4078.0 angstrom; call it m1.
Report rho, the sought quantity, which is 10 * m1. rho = 23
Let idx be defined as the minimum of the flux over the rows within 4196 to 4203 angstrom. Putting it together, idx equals 112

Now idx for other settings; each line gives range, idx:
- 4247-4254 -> 128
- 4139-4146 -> 117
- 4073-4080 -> 108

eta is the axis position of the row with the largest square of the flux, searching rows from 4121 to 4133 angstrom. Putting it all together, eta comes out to 4127.5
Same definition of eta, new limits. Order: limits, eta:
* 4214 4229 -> 4219.0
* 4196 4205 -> 4196.5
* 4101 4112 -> 4111.0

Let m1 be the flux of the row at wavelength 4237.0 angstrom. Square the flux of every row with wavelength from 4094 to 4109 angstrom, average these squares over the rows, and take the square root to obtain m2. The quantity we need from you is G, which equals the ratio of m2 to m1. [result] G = 0.84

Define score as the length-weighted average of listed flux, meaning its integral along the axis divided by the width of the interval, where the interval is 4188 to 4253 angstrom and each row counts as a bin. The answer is 123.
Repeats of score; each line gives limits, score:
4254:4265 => 132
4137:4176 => 119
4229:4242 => 123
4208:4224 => 129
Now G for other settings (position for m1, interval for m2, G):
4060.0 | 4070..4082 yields 1.02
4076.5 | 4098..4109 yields 0.95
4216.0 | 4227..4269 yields 0.98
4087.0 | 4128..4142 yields 0.94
